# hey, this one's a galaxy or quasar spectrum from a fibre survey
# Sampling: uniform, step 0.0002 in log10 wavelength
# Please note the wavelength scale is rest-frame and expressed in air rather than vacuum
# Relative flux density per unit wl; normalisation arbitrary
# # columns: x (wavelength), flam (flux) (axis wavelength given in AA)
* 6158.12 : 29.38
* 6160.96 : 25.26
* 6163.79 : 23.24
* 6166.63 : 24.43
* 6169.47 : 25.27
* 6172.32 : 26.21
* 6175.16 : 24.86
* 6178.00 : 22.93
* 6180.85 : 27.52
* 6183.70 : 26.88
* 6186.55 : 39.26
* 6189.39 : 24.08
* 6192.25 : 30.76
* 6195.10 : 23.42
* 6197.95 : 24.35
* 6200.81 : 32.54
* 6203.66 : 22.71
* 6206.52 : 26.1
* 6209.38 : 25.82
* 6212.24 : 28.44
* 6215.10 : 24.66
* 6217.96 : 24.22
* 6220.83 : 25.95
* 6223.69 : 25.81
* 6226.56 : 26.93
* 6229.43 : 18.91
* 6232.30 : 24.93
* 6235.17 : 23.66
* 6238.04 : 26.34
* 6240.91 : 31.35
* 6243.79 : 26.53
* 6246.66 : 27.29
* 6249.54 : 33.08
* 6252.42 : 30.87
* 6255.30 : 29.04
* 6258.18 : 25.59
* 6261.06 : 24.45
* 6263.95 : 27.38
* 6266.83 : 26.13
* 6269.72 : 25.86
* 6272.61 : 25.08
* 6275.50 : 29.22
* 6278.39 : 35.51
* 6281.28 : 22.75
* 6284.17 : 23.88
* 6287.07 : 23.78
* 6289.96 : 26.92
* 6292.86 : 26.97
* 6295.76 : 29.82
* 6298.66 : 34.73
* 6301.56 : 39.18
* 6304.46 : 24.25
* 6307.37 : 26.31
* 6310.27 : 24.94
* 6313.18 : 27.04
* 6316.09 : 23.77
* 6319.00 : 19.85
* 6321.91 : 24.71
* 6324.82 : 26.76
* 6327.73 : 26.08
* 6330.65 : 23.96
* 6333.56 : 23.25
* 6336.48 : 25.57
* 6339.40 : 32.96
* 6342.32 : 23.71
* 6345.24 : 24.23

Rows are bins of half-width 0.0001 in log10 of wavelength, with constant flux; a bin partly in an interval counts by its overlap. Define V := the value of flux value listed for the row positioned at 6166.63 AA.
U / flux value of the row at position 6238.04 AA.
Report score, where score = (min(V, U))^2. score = 597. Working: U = 26.34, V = 24.43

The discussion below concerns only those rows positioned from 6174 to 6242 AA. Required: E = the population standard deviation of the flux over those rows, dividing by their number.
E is 3.9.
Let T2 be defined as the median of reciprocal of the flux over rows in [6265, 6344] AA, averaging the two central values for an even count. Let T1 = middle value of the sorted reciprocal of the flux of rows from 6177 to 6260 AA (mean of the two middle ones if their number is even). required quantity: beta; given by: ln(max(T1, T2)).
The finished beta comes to -3.25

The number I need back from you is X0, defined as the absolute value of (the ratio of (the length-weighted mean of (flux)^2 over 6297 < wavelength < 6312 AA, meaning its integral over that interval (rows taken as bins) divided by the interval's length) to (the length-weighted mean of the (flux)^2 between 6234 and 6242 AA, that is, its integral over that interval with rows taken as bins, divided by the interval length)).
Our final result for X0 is 1.25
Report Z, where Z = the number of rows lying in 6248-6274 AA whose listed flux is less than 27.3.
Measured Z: 5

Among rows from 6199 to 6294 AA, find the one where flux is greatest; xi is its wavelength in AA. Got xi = 6278.39 AA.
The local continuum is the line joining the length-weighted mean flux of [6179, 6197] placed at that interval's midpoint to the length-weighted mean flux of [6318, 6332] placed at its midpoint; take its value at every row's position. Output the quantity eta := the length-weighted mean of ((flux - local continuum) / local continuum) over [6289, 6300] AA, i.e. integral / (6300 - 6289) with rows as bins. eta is 0.17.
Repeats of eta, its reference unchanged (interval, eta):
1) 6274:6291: 0.05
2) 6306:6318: 0.02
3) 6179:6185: -0.06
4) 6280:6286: -0.09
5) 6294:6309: 0.22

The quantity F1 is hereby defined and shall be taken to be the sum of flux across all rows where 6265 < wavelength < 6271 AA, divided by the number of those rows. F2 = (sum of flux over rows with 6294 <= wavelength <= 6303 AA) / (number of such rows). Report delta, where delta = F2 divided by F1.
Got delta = 1.33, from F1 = 26.0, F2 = 34.6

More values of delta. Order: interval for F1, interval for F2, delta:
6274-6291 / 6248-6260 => 1.10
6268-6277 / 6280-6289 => 0.88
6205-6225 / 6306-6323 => 0.95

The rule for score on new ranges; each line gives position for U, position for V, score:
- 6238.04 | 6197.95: 593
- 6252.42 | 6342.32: 562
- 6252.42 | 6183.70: 723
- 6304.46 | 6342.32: 562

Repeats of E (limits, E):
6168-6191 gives 4.8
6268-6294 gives 3.6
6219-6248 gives 3.0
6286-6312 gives 4.9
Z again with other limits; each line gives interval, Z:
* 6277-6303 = 5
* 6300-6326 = 8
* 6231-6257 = 5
